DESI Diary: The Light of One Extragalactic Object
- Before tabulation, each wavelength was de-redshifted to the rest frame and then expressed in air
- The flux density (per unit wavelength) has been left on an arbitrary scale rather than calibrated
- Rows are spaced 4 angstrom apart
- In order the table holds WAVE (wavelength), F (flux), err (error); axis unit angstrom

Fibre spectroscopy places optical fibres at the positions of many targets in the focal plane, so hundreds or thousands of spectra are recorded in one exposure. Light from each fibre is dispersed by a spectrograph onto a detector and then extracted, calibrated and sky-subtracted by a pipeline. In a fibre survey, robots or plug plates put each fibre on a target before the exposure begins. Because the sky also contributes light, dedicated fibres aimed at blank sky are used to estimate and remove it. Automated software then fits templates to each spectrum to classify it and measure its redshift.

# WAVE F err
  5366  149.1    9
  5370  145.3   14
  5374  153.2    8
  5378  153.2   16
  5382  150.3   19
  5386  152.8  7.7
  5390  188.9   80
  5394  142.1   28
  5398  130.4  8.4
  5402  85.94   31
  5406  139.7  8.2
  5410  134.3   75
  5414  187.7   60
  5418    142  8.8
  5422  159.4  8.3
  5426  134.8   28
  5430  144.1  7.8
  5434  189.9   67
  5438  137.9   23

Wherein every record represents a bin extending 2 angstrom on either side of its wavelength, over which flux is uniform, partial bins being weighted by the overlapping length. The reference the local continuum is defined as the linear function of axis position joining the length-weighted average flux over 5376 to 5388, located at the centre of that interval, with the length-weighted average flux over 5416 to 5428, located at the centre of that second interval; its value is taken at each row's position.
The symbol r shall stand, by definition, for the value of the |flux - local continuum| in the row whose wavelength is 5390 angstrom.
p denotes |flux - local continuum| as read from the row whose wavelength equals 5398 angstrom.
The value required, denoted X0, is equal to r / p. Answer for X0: 2.0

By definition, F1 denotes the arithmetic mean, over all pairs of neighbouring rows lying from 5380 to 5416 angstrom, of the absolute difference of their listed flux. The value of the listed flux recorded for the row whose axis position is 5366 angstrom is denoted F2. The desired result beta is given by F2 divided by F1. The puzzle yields 4.7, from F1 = 32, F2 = 149.1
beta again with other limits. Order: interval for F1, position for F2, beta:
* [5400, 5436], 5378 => 4.8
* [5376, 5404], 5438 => 5.7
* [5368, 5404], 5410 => 7.1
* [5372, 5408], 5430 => 5.8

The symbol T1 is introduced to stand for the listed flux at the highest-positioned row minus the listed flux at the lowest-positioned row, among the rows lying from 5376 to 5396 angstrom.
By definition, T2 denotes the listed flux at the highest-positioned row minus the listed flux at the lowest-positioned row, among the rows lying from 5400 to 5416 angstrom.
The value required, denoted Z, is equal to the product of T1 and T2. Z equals -1130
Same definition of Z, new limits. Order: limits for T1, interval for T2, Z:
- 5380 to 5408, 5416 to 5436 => -508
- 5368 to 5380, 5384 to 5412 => -146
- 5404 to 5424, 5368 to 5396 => -63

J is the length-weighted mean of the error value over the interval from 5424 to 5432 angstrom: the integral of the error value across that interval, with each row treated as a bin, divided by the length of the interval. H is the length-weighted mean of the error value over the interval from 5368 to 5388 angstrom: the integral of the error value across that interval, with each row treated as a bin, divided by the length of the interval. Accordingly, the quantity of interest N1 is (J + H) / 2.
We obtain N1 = 15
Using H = 13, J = 18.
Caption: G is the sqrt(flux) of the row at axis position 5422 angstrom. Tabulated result 12.6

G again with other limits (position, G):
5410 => 11.6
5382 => 12.3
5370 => 12.1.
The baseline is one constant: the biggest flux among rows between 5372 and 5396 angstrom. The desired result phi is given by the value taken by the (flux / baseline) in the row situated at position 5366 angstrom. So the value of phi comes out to 0.79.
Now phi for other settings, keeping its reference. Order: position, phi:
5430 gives 0.76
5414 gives 0.99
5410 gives 0.71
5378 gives 0.81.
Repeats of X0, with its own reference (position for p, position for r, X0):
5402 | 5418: 0.1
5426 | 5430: 0.0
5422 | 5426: 0.7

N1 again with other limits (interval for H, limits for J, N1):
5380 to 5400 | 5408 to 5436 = 33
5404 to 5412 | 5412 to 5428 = 34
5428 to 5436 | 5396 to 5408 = 27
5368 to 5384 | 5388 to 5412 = 26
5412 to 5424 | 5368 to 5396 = 25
